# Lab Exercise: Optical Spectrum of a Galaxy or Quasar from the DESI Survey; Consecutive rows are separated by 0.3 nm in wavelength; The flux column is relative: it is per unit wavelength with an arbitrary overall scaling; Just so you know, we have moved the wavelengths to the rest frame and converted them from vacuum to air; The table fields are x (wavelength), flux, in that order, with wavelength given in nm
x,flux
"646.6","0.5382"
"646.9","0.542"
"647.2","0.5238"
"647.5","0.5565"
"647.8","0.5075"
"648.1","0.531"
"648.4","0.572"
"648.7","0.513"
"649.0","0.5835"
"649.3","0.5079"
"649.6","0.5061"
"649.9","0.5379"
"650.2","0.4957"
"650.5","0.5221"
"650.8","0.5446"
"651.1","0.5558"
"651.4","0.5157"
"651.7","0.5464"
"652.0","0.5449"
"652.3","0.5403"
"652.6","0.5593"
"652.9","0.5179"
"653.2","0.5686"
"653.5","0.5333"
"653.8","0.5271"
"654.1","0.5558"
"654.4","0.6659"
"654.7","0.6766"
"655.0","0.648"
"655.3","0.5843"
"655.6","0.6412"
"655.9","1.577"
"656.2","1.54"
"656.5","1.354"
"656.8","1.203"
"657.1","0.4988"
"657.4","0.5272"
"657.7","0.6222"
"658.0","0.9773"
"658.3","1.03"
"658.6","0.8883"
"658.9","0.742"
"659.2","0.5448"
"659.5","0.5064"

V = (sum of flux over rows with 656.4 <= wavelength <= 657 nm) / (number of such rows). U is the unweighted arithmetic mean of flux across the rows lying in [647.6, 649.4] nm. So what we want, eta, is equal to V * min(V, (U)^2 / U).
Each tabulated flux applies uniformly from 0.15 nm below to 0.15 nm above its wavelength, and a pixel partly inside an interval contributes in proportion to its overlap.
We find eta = 0.69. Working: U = 0.54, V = 1.28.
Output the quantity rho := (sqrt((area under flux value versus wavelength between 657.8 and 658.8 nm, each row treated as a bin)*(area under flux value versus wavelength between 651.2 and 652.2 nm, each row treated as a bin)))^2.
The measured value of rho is 0.50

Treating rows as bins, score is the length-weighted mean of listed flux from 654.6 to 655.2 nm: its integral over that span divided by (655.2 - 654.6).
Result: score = 0.655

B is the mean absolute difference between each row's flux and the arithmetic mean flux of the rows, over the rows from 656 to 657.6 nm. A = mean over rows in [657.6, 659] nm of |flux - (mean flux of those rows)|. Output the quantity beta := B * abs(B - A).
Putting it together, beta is 0.112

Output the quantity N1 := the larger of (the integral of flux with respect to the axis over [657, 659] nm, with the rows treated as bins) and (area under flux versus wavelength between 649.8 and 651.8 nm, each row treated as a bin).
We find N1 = 1.5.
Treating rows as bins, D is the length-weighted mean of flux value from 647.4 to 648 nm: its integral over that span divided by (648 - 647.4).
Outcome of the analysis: 0.53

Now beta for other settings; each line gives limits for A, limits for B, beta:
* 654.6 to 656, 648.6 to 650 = 0.007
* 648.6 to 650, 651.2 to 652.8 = 0.000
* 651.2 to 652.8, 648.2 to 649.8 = 0.001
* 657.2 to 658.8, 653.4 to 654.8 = 0.008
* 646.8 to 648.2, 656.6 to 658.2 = 0.064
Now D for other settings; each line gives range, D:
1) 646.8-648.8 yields 0.54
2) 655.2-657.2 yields 1.08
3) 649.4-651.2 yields 0.53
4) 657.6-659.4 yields 0.80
